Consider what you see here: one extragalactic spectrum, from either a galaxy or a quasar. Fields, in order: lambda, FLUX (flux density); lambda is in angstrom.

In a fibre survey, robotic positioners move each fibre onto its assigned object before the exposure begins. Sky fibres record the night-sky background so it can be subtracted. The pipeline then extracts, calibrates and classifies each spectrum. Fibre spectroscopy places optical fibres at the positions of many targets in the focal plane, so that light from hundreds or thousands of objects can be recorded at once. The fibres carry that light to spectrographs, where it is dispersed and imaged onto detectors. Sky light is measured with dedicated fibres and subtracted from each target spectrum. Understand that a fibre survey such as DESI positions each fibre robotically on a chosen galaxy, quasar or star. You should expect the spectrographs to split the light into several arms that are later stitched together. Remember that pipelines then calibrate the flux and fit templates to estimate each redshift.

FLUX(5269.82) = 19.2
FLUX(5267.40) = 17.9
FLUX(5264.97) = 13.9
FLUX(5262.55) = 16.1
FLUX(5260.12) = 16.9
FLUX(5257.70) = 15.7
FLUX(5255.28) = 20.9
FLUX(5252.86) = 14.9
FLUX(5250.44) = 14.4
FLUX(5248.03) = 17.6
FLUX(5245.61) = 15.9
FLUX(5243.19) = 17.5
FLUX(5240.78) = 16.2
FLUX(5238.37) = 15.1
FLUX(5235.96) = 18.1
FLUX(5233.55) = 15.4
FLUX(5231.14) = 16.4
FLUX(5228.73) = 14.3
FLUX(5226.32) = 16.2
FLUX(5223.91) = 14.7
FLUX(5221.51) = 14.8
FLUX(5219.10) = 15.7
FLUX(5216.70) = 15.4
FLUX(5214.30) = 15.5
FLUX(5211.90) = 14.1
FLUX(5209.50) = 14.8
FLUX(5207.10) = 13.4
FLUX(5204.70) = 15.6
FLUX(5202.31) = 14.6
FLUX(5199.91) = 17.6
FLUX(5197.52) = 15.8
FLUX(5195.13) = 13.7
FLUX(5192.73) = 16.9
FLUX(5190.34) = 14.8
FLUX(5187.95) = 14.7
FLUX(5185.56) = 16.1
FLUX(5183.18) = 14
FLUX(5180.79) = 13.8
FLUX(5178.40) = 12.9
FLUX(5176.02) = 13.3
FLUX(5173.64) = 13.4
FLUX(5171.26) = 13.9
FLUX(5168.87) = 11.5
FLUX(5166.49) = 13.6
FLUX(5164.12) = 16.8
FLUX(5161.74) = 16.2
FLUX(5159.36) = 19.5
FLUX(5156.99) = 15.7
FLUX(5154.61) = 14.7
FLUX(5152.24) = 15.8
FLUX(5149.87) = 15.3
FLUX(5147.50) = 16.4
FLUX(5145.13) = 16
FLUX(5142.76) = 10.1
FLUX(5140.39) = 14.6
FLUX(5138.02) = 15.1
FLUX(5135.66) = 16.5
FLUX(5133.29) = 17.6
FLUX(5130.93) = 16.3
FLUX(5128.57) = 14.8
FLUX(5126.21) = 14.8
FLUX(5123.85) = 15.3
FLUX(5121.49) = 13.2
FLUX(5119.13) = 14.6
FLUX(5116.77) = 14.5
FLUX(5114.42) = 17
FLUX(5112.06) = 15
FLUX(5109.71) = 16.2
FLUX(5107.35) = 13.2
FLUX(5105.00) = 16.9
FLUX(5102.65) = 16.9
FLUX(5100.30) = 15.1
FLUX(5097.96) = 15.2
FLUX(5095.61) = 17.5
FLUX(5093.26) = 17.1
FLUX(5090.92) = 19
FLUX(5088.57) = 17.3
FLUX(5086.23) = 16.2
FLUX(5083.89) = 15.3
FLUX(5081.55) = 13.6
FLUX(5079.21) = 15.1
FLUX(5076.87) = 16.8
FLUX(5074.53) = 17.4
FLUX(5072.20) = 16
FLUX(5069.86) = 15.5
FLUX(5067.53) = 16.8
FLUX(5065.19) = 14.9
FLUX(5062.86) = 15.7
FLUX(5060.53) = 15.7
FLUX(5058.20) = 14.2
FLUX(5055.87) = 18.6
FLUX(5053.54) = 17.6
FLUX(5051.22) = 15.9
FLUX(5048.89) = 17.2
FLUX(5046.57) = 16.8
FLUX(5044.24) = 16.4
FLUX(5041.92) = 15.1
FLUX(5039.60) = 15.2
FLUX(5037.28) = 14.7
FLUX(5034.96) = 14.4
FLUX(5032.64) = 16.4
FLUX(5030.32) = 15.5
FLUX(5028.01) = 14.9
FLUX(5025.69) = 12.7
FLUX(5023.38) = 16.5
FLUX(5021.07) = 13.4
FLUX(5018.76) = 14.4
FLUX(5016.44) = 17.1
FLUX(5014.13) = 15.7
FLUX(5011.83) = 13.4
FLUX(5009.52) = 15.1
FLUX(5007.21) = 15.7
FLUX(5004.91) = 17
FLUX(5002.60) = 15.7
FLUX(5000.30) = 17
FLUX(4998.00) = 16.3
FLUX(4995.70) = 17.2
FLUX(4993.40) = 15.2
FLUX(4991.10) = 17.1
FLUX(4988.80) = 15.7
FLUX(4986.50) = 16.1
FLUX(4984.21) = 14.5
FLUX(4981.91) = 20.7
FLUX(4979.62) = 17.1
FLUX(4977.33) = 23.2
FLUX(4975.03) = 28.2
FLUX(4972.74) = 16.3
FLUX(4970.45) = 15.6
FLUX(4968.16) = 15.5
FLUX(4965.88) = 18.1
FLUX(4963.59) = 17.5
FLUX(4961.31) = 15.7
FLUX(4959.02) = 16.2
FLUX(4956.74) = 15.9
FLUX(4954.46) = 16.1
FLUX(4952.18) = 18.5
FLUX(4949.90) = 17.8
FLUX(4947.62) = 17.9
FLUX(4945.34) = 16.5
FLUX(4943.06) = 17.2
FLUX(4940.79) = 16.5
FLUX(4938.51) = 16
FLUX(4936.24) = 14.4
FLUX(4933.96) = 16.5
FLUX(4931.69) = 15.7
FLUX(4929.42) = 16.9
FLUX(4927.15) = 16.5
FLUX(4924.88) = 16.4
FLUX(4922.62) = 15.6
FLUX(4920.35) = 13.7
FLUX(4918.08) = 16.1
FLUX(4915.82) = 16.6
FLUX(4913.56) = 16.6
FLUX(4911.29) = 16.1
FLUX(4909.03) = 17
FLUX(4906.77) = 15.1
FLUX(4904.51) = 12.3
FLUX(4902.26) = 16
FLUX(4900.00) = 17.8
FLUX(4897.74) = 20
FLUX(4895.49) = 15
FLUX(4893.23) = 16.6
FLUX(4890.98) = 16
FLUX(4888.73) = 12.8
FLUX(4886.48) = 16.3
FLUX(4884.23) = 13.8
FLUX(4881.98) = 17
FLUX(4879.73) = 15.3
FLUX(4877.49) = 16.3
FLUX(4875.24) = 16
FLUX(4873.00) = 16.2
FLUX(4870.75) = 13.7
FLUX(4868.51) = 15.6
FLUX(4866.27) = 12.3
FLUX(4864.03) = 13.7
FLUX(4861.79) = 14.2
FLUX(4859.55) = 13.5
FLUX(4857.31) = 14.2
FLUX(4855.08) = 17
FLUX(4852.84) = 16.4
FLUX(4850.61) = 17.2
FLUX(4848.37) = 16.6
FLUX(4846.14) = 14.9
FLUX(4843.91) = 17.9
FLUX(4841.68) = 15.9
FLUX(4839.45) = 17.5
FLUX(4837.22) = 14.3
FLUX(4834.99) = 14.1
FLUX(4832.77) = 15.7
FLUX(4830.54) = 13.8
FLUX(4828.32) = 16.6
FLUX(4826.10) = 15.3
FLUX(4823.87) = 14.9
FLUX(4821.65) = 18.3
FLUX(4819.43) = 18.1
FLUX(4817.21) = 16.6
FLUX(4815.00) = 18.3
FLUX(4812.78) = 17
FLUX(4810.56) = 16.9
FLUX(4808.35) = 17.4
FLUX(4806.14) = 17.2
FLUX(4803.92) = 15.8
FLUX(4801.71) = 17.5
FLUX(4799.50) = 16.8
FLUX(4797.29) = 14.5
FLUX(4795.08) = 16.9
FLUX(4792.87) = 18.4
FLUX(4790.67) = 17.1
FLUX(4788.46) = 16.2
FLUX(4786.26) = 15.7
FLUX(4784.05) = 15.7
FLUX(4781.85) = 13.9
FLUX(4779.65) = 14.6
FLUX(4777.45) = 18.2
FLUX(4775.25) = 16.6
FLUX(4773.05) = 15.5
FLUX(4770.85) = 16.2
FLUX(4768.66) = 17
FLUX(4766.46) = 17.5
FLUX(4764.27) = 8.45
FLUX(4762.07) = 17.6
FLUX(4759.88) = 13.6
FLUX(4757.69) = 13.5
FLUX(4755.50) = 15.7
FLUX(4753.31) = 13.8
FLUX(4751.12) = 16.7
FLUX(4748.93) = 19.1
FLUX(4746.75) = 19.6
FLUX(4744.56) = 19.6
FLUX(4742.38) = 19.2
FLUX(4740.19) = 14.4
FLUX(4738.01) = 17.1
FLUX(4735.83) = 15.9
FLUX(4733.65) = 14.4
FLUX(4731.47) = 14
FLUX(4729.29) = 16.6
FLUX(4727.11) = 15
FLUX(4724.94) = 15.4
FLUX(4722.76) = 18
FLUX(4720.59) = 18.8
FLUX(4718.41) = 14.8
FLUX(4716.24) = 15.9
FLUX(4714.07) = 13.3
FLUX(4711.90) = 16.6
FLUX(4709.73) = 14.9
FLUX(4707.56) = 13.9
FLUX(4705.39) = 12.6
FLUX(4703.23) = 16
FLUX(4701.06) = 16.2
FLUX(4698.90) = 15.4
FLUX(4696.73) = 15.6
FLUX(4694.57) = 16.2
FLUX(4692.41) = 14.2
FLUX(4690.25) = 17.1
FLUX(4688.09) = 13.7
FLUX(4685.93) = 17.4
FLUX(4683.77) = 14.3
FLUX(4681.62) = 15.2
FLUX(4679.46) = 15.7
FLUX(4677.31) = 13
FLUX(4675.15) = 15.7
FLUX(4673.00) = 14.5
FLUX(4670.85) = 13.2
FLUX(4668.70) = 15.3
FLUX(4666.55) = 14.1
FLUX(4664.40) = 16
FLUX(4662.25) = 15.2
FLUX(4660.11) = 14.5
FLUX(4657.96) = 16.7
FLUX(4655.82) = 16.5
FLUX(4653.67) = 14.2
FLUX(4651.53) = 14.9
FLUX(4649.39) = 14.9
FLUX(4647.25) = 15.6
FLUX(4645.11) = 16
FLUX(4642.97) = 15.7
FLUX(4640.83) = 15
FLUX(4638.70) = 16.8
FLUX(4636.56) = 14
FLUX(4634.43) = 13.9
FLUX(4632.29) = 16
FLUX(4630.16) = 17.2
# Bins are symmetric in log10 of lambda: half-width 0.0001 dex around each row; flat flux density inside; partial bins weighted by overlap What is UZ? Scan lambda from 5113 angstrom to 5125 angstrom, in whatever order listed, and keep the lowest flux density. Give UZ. 13.2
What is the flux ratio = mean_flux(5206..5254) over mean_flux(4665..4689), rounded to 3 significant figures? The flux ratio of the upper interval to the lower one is 1.05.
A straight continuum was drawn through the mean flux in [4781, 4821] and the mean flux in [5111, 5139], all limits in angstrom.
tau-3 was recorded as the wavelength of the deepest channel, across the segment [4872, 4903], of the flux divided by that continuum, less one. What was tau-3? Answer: 4888.73 angstrom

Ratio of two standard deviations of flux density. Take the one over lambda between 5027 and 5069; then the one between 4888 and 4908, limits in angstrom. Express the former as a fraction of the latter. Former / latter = 0.5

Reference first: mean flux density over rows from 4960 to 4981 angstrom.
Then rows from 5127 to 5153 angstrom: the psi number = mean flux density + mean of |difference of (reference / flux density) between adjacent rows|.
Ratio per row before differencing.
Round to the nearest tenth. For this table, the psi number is 15.5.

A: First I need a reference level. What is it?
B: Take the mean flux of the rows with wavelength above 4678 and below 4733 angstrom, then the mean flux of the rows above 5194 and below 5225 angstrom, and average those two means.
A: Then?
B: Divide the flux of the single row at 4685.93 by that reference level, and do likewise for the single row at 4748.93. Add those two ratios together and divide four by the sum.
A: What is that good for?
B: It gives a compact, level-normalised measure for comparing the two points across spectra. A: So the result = 1.67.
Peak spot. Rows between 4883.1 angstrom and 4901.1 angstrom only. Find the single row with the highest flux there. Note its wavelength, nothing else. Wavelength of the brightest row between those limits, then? 4897.74 angstrom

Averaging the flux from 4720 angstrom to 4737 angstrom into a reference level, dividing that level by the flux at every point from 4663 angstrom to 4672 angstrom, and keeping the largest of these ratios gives 1.21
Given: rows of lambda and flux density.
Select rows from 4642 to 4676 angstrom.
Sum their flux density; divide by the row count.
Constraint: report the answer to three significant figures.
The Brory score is 15.2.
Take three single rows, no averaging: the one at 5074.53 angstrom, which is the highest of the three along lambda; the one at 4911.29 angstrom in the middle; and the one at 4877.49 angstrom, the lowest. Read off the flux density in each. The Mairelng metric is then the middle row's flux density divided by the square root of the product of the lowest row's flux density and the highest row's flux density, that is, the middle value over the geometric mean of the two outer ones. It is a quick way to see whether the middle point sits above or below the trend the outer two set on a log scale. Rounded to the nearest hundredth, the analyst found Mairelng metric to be 0.96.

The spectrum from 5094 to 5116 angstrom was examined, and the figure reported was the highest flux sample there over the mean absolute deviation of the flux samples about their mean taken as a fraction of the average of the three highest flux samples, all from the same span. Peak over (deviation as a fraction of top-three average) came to 267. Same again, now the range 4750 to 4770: 136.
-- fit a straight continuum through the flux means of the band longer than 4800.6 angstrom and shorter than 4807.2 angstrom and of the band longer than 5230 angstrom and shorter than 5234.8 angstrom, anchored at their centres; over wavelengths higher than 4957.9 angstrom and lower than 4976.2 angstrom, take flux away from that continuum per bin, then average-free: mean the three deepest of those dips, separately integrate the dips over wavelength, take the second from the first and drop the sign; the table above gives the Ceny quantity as 27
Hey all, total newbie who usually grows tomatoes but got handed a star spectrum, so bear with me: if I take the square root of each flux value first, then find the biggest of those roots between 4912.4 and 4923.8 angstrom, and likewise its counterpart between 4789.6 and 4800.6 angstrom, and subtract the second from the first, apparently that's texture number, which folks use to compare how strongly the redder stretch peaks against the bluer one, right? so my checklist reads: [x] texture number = -0.22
